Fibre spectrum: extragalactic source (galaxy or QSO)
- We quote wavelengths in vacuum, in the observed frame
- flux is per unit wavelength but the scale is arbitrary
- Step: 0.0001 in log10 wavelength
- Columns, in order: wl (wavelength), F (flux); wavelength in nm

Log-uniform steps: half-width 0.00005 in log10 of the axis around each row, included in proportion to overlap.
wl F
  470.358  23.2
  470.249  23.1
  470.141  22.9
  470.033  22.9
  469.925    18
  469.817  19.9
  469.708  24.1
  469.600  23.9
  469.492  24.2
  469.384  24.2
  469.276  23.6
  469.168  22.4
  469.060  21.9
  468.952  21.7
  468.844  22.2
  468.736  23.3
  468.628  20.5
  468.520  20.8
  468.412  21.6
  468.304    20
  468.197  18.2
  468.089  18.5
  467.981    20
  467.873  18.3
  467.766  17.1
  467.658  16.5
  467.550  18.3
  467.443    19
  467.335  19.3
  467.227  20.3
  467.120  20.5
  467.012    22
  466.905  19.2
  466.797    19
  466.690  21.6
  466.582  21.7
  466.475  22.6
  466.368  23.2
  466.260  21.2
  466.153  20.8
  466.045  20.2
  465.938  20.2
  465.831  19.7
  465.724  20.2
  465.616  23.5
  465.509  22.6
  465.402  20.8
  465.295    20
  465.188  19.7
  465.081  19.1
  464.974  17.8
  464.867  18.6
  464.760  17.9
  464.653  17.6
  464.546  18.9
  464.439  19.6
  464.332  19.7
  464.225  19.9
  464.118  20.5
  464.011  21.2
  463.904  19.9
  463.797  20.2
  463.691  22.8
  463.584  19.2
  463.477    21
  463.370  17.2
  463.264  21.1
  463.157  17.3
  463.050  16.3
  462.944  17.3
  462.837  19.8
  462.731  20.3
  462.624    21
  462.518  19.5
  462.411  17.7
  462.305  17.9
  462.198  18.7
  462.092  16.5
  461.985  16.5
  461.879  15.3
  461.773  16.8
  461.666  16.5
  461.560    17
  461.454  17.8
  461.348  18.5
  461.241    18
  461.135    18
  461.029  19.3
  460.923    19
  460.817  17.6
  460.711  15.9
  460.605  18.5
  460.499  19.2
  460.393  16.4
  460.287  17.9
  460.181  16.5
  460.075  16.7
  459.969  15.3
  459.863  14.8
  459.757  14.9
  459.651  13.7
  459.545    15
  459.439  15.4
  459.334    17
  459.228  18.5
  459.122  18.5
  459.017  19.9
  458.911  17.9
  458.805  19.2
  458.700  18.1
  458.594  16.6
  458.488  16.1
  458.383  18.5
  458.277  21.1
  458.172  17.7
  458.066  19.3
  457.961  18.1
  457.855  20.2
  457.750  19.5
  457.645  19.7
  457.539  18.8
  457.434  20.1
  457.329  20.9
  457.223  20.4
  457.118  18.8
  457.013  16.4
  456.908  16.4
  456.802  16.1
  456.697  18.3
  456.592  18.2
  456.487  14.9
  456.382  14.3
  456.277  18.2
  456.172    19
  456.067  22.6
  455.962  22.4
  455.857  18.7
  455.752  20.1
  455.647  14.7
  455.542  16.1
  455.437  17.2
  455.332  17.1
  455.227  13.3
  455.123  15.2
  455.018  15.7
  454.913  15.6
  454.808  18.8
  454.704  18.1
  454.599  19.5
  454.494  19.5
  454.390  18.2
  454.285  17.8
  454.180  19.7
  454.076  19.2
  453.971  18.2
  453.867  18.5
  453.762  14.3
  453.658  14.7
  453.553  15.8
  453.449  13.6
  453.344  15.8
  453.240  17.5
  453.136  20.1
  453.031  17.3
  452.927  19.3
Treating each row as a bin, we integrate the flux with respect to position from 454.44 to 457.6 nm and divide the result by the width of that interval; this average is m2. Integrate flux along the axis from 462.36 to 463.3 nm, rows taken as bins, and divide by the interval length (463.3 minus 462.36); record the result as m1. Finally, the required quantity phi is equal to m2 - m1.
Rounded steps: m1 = 18.9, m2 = 17.9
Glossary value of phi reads -1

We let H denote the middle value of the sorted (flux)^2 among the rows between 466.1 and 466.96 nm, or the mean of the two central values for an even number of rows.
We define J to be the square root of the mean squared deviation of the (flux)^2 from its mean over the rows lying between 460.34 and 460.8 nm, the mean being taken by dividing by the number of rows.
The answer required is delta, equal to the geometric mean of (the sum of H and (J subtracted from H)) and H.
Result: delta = 630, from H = 458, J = 49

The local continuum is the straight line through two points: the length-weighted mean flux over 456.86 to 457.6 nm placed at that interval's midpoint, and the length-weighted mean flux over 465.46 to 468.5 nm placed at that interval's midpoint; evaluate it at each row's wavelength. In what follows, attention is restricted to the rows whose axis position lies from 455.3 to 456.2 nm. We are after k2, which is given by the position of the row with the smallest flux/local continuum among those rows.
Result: 455.647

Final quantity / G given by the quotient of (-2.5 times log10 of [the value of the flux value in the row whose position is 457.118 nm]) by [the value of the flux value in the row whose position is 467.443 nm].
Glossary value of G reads -0.168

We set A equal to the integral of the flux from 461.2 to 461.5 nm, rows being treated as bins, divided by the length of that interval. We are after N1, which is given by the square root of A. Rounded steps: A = 18.1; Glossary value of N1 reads 4.3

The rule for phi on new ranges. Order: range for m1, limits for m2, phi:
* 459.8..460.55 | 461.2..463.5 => 1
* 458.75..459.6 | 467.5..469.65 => 3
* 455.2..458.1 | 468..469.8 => 4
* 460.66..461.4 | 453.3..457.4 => -1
